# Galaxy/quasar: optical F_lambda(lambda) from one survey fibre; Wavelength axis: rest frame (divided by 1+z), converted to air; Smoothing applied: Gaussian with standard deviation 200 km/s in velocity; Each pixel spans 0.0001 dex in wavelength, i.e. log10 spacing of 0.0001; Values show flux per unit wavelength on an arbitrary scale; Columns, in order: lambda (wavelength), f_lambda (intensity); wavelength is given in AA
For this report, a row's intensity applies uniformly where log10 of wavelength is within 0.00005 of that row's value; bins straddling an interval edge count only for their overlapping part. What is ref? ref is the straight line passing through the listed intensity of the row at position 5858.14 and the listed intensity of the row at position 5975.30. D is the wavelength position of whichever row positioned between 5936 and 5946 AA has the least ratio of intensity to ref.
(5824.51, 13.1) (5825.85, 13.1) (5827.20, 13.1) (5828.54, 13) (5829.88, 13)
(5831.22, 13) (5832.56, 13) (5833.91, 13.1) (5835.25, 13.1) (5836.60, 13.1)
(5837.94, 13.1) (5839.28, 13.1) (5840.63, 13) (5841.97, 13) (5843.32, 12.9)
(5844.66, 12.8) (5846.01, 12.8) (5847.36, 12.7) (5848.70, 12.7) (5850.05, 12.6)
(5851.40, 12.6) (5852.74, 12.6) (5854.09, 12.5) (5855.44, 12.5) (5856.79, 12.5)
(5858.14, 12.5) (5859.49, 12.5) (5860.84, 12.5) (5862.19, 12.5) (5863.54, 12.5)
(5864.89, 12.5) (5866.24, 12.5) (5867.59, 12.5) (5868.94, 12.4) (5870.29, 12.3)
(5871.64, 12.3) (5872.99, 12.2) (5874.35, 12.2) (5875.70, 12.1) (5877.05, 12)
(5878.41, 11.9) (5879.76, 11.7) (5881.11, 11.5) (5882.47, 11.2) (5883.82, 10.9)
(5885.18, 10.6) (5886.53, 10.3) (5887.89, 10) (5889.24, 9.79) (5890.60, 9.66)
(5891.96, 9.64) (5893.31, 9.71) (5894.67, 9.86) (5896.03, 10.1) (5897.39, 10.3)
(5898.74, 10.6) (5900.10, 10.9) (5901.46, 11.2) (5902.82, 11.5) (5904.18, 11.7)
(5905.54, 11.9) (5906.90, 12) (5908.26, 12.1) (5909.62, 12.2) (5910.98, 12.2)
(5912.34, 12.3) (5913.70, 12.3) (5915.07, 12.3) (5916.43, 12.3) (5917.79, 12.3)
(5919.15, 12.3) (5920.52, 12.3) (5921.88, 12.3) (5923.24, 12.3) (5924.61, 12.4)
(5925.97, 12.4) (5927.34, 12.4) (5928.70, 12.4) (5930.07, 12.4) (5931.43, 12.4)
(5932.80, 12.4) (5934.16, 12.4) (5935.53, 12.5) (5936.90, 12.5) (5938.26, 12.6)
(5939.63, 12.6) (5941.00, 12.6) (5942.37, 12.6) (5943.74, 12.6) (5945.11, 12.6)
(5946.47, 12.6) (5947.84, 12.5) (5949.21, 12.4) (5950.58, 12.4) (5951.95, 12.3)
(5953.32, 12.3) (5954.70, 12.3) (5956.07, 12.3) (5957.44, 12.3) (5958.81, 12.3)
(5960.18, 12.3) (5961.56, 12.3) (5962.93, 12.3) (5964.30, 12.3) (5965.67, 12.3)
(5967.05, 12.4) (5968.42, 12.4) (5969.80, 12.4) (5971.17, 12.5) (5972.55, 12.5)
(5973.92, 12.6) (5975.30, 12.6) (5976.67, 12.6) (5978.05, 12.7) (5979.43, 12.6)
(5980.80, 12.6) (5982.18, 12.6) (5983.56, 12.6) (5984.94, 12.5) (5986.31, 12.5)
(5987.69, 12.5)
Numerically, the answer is 5936.90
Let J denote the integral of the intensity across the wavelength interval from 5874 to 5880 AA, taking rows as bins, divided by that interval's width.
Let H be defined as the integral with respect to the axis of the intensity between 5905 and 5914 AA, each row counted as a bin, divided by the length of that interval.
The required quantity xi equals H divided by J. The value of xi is 1.01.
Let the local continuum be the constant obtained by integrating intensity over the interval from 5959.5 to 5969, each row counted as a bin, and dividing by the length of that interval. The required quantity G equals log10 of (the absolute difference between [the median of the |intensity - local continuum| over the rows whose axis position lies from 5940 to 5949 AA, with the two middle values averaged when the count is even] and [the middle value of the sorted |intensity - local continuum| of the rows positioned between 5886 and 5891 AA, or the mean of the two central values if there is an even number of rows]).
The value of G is 0.3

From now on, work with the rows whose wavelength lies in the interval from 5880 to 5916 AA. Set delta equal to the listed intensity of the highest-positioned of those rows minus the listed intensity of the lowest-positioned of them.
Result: 0.8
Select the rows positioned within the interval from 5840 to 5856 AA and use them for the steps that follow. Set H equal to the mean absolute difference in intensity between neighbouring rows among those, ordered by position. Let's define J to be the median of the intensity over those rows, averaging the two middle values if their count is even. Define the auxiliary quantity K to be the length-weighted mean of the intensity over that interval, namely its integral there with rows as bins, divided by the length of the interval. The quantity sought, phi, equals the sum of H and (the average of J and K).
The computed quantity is 12.8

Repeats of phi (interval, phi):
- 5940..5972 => 12.4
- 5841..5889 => 12.4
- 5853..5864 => 12.5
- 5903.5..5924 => 12.3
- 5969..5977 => 12.6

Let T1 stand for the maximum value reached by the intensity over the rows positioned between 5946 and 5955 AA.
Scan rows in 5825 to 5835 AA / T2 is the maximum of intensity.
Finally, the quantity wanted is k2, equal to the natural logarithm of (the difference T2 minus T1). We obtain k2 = -0.69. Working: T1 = 12.6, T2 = 13.1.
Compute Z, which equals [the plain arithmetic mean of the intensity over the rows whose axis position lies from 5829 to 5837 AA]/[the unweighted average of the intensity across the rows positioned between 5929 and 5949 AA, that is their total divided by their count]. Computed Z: 1.04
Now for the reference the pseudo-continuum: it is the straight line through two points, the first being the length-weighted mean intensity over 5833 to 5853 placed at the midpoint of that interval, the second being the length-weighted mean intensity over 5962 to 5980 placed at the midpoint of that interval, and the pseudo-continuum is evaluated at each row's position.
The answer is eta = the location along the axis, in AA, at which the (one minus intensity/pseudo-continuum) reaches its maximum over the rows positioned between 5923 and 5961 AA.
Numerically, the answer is 5923.24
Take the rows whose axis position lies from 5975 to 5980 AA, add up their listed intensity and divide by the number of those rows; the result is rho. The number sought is 12.6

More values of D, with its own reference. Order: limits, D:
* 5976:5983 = 5982.18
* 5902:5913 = 5902.82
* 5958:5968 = 5965.67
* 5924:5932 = 5931.43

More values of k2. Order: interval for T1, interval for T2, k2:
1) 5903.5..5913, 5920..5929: -2.30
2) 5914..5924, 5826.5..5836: -0.22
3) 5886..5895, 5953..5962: 0.69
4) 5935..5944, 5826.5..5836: -0.69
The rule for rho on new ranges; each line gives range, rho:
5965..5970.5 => 12.4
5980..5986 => 12.6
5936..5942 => 12.6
